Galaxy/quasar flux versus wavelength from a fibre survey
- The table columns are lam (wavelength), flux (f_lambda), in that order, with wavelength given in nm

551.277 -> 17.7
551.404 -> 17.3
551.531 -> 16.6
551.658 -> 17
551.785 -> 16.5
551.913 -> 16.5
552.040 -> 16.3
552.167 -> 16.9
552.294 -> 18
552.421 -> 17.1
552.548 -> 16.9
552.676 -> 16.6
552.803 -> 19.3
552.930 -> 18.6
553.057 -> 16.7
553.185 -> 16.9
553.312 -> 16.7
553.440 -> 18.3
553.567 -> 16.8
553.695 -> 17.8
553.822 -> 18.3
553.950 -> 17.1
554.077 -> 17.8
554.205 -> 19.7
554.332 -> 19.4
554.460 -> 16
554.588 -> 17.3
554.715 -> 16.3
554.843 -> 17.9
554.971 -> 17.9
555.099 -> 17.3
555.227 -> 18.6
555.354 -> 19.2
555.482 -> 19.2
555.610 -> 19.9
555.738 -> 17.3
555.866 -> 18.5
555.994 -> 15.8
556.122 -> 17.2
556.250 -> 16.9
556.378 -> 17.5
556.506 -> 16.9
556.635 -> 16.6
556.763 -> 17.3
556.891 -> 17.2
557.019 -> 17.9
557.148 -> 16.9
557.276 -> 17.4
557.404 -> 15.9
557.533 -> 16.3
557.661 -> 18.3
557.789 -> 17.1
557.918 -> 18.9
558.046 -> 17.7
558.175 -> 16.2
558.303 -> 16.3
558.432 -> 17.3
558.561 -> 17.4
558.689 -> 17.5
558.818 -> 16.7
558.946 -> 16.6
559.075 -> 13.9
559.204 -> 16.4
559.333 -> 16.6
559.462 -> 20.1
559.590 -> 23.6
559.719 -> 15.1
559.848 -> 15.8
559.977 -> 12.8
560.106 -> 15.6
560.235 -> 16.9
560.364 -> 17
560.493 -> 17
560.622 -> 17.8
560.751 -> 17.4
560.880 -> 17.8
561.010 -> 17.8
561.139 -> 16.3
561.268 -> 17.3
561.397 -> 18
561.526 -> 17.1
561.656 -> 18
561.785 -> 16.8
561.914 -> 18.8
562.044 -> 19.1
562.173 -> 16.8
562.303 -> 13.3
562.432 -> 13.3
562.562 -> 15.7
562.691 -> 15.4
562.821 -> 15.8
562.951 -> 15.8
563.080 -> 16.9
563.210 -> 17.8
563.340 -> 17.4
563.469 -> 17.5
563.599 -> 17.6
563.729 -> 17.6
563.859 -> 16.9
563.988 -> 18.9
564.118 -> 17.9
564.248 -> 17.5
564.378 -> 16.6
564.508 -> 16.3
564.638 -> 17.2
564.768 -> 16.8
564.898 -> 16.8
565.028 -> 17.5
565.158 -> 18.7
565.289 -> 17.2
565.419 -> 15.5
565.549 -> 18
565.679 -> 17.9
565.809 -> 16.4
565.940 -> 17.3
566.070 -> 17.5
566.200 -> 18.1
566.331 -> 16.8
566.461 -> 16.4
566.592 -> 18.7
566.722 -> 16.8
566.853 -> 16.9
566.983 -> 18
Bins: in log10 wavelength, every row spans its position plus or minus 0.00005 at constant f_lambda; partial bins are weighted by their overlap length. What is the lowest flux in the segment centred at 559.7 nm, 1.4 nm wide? 12.8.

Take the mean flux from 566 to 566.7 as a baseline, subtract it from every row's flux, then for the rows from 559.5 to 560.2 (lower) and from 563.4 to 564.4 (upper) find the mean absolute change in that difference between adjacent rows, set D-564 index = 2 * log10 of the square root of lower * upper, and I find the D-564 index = 0.44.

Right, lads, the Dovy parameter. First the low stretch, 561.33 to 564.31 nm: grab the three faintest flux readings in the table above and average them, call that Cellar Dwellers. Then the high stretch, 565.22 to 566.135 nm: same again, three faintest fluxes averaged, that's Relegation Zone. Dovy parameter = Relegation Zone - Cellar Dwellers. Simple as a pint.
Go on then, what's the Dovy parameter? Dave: 2.4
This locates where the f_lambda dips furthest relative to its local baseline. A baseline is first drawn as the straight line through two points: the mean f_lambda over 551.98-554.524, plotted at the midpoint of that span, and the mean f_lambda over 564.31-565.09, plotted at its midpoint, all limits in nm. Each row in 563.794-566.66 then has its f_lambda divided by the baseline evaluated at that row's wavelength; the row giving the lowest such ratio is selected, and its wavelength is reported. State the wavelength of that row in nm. 565.419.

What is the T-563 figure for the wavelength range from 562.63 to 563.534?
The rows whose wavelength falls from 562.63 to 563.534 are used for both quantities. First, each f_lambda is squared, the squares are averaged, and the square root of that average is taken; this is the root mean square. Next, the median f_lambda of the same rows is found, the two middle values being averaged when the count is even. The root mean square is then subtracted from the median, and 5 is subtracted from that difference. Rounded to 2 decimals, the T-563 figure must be -4.78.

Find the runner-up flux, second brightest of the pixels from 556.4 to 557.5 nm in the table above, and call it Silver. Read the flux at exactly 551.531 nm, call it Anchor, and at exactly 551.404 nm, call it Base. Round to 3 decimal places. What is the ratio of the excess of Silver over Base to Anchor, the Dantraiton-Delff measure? 0.006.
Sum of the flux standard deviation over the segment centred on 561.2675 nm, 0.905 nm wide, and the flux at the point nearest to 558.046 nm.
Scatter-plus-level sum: 18.3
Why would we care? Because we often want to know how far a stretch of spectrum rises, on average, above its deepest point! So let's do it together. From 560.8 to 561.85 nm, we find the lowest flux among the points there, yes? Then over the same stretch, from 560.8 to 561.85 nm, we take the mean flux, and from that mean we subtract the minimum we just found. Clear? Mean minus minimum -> 1.09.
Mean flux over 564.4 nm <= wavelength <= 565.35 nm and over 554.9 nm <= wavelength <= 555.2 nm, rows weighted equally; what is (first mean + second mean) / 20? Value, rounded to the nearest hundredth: 1.74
